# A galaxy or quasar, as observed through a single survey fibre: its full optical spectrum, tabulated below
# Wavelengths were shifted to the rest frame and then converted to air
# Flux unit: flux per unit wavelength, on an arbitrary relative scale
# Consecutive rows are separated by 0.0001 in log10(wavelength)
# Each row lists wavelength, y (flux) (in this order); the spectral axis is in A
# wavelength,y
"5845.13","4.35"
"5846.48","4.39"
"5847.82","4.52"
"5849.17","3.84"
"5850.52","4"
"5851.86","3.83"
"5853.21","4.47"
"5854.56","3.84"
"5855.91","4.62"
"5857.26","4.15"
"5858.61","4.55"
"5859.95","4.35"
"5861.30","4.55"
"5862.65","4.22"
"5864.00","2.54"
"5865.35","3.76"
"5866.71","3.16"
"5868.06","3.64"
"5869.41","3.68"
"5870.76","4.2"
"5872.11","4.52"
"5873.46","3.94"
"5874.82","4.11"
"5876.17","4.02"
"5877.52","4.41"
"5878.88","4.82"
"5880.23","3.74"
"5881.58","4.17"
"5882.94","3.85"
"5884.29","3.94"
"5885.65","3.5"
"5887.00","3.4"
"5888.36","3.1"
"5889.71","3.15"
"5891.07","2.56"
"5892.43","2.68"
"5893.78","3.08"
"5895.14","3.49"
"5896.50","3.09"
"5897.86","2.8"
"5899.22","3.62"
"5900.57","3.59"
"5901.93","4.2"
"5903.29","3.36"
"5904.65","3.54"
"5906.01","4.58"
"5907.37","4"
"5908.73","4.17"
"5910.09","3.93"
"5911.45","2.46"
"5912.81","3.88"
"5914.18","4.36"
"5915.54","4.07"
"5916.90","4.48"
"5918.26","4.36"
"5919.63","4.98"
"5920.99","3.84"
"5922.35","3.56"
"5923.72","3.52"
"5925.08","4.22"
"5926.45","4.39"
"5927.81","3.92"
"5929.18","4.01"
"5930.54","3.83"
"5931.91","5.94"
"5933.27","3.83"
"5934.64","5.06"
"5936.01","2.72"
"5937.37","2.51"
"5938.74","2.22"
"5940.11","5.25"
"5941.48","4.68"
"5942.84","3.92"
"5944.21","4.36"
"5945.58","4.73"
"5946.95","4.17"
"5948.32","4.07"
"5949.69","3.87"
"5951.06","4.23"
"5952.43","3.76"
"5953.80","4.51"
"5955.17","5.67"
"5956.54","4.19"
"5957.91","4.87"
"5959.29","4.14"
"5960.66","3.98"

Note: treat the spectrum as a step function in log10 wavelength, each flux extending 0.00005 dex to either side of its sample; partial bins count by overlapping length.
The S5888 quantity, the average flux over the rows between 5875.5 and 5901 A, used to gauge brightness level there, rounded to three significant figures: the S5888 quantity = 3.53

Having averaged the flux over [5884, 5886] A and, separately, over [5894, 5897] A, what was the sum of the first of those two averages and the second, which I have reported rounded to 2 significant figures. 7.0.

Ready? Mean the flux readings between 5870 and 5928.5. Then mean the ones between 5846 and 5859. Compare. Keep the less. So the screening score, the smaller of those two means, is 3.80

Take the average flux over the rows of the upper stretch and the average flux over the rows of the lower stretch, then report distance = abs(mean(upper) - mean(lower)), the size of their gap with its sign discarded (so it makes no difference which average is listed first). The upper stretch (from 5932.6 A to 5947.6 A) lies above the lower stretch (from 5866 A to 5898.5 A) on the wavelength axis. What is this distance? 0.32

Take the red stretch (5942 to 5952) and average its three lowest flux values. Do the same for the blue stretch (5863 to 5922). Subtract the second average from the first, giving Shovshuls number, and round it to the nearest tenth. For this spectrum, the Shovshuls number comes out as 1.4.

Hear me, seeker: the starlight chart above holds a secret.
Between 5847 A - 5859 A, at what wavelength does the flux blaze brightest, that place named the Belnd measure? 5855.91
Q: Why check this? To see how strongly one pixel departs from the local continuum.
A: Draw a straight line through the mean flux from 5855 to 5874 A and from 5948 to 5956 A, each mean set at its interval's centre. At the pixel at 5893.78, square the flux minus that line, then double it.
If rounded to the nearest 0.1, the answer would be 2.1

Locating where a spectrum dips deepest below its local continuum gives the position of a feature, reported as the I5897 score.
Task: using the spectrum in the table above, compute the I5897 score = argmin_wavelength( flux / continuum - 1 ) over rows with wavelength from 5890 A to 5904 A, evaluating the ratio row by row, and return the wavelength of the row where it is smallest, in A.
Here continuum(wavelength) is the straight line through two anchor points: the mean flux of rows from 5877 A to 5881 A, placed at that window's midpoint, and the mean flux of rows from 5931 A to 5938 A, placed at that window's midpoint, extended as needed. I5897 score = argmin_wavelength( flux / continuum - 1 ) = 5891.07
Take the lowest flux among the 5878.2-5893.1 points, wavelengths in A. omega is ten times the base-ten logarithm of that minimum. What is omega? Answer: 4.1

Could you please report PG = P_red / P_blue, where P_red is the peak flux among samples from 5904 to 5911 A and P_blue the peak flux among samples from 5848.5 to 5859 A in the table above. 0.99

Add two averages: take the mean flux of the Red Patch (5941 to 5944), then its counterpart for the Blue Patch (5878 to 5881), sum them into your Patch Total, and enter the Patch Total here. 8.6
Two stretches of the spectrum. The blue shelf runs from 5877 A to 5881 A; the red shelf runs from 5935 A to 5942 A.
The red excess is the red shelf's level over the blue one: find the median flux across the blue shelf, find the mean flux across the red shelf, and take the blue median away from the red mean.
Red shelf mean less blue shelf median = -0.9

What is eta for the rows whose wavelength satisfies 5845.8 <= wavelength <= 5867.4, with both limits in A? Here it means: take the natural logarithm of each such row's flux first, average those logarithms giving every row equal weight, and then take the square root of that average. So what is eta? 1.18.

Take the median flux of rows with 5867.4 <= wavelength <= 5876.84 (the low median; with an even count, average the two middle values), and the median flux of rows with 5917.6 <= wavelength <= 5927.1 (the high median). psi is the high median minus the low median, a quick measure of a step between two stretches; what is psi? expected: 0.2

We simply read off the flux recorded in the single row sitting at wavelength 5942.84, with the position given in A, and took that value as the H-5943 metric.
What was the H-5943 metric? 3.92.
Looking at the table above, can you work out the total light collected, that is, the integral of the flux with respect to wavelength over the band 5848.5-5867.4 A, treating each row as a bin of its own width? 75.4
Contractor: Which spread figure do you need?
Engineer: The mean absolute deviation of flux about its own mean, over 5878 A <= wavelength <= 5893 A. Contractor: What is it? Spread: 0.52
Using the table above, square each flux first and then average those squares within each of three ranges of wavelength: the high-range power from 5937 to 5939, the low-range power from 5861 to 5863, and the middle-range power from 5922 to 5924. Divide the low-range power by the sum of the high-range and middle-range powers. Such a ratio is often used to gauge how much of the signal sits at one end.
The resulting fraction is 1.06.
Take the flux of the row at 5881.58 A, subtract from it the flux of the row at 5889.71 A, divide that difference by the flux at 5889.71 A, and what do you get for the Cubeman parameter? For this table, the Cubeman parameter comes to 0.3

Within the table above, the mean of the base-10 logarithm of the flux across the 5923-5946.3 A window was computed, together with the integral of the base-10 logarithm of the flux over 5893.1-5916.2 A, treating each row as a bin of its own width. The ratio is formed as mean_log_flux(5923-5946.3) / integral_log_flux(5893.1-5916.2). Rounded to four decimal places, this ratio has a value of 0.0462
